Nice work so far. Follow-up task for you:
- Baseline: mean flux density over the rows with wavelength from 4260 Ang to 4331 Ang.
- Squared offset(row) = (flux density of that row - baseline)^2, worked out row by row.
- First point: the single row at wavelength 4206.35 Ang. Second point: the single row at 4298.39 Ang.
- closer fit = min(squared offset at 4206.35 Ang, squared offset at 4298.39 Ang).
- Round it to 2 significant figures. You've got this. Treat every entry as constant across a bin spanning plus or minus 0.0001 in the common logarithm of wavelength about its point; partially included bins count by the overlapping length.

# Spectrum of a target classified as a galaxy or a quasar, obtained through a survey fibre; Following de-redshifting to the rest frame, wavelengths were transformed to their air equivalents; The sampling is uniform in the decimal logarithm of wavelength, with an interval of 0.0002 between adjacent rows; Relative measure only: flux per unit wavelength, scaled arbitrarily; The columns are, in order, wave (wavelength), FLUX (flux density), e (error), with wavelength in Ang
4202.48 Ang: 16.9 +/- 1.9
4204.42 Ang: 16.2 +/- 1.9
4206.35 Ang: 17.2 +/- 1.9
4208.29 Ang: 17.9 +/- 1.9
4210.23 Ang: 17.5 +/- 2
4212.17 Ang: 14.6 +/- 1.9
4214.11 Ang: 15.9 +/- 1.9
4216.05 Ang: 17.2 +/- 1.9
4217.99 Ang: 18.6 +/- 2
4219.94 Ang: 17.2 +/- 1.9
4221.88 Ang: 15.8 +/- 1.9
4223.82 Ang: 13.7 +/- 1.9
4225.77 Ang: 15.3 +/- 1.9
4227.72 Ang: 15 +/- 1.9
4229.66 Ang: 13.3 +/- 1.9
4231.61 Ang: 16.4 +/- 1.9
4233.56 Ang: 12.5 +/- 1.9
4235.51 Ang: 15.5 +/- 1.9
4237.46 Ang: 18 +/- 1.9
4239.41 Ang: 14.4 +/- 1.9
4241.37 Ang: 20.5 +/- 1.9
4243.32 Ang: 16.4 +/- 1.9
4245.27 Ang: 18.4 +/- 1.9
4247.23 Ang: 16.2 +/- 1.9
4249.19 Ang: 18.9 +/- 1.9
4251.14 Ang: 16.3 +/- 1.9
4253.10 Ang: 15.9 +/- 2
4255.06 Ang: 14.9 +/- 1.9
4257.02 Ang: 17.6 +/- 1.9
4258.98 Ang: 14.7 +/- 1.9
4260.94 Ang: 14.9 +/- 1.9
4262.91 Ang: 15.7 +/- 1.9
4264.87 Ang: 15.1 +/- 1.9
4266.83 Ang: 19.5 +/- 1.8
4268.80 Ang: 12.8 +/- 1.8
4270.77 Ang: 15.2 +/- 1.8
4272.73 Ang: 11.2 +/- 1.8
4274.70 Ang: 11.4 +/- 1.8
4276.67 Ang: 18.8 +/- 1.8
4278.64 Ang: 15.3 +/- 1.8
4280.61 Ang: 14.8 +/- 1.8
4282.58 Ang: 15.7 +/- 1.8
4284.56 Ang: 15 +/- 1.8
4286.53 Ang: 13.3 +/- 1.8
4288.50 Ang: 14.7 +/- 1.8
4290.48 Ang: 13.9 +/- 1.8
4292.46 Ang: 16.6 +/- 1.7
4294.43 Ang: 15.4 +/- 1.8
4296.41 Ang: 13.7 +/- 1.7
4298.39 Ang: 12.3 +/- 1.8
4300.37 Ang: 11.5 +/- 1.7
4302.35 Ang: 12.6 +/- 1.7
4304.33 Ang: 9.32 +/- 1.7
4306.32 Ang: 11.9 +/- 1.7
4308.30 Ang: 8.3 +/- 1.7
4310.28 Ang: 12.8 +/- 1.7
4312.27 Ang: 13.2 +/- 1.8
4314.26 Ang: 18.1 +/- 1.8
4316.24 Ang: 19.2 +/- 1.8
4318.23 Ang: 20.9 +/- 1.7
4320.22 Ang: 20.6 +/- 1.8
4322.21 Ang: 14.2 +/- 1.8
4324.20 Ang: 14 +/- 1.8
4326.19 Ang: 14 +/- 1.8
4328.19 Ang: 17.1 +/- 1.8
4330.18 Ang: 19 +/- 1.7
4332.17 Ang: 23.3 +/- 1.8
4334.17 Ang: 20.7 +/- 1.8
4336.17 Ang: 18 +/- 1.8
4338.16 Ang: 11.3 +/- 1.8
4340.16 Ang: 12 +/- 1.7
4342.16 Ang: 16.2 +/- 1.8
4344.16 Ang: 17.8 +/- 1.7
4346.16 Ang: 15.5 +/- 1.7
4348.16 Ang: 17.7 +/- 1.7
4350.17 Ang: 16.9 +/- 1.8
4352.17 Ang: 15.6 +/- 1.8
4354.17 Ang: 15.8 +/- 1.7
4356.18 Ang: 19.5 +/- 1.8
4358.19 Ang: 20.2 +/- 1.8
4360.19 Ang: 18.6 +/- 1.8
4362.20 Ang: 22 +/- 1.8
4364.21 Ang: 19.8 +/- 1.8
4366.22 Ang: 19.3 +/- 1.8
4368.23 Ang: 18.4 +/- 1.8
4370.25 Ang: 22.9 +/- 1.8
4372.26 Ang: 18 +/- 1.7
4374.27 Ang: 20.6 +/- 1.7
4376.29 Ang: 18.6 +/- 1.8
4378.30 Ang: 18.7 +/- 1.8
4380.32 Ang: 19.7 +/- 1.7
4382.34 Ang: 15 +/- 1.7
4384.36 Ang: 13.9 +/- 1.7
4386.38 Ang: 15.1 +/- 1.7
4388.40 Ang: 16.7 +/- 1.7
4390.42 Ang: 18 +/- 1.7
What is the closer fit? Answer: 5.9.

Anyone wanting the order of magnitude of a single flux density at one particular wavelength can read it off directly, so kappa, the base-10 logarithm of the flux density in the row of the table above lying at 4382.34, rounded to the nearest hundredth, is 1.18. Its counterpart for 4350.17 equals 1.23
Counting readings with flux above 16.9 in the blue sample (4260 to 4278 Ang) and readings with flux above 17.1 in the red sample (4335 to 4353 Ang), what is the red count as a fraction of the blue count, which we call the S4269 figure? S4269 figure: 1.5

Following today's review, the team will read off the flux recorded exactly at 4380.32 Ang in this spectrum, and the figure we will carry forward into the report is 19.7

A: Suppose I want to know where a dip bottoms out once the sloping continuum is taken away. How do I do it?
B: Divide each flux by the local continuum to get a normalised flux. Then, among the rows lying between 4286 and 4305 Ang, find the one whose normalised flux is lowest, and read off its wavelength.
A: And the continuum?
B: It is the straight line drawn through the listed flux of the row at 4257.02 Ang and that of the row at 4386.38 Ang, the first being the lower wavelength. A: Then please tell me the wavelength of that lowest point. 4304.33 Ang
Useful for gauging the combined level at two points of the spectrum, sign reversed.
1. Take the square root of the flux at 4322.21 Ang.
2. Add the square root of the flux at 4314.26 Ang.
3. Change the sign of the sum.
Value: -8.0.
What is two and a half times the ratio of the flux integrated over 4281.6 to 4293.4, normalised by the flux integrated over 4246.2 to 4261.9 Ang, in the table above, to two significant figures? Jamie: 1.7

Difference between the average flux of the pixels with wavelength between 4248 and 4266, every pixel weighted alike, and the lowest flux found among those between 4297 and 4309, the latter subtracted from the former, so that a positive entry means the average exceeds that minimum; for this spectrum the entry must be 7.7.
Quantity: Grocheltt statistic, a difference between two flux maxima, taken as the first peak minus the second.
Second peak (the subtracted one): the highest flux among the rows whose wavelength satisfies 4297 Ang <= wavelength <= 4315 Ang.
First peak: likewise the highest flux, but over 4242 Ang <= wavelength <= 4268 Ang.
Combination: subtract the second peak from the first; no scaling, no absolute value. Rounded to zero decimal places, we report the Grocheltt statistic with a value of 1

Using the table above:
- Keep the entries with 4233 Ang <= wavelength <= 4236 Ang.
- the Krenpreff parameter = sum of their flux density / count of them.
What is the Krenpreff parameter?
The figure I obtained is 14.0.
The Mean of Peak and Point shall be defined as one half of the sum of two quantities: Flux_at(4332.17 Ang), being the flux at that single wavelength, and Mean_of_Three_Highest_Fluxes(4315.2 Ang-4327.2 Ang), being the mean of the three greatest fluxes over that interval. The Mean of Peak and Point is 22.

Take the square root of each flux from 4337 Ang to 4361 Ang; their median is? 4.07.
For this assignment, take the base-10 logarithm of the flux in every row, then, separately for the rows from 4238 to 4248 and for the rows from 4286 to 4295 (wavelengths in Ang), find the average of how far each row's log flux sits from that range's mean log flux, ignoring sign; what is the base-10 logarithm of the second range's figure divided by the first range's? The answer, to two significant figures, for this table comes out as -0.20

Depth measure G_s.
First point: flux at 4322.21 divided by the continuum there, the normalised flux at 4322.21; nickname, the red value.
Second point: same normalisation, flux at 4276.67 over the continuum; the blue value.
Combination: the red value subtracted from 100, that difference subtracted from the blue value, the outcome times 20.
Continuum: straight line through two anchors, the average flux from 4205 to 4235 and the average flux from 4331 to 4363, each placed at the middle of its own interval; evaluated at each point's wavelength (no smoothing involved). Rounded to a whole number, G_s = -1961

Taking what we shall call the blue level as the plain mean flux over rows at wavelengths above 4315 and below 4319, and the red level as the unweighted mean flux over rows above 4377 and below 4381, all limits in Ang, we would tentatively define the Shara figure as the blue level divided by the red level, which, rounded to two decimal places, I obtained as 1.04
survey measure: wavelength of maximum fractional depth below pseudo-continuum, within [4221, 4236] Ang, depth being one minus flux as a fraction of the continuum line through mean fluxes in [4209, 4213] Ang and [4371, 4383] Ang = 4233.56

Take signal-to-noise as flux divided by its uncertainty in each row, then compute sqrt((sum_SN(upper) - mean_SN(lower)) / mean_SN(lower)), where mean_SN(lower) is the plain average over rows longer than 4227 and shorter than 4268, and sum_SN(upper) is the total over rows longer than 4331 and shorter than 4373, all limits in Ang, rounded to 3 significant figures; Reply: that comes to 4.91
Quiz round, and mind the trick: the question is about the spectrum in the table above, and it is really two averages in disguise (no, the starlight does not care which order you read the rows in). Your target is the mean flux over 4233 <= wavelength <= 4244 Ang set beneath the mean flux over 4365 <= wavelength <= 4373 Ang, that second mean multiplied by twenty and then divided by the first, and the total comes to 24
